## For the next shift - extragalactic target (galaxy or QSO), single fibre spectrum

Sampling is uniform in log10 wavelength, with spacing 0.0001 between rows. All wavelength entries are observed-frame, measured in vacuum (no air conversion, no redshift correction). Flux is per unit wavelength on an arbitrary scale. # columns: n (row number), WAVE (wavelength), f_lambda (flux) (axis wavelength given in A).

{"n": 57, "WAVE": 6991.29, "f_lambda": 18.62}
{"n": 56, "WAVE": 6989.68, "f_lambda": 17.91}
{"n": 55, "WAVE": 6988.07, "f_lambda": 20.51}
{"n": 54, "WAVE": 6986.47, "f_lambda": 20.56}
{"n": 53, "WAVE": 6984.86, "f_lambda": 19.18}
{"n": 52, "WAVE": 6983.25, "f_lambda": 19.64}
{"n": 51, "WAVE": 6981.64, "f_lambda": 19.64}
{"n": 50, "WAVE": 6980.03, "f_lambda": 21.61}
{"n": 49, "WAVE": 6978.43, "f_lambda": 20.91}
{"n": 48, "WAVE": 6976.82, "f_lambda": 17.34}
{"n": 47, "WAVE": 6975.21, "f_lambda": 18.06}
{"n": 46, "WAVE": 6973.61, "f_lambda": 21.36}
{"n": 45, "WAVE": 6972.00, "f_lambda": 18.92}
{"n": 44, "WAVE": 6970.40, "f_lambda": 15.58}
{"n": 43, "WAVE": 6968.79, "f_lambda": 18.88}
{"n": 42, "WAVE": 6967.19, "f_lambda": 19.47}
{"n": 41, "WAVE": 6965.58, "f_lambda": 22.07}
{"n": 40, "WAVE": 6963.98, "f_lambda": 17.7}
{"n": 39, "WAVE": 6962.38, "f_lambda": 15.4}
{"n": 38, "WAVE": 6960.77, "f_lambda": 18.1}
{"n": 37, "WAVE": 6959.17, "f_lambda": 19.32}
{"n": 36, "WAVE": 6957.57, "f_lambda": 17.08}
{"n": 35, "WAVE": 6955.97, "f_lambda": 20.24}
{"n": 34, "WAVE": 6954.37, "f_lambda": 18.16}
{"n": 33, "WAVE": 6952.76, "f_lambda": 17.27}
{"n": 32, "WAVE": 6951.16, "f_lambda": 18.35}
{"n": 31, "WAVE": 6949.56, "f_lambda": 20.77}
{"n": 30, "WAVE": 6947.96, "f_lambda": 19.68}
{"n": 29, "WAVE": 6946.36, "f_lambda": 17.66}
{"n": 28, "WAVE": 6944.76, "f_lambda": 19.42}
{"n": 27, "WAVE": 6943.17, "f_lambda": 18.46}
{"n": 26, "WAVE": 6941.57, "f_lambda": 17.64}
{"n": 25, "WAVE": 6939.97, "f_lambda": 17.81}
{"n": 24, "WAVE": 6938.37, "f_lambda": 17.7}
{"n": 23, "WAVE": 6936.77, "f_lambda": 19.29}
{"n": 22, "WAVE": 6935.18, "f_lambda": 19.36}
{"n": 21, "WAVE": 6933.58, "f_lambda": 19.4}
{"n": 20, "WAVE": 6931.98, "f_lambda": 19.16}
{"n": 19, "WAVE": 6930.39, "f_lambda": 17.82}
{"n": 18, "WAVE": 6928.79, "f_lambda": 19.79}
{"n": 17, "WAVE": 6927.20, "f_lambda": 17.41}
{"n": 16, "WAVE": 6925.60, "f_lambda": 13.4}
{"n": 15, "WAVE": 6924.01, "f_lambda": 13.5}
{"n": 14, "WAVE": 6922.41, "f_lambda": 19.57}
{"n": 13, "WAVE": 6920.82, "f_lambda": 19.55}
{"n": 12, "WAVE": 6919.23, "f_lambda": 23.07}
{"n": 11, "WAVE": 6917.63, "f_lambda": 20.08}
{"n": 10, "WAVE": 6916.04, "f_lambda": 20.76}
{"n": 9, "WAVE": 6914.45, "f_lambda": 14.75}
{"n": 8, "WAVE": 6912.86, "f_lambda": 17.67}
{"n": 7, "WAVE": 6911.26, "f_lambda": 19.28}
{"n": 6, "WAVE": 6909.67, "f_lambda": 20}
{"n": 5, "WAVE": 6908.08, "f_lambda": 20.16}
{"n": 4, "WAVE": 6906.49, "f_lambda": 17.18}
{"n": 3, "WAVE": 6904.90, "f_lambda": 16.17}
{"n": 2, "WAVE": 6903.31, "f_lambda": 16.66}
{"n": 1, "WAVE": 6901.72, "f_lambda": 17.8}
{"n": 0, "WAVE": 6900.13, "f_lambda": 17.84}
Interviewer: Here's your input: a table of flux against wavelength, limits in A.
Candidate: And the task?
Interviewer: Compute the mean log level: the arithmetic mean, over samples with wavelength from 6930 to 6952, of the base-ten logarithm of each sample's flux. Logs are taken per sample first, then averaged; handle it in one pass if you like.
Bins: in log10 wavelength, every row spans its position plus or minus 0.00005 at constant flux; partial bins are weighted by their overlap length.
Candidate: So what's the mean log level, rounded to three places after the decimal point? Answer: 1.273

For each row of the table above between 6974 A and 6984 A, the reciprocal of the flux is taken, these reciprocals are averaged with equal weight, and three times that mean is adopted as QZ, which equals 0.154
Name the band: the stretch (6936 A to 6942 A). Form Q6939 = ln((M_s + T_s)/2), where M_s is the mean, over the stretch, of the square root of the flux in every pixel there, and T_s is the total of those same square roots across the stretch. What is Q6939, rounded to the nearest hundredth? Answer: 2.36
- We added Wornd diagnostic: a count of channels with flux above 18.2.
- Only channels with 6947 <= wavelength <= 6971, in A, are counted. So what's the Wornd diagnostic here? 8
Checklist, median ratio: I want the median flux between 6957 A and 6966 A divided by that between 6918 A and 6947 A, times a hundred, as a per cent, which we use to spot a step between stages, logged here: 95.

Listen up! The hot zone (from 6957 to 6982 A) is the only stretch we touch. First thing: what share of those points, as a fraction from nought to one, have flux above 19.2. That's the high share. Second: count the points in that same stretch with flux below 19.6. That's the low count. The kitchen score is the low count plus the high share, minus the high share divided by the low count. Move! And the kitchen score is 11.4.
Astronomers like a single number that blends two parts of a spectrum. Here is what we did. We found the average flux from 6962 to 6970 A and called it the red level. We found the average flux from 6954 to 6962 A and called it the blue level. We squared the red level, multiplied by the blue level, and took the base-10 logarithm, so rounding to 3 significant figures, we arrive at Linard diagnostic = 3.81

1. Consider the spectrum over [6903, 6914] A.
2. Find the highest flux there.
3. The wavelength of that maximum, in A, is 6908.08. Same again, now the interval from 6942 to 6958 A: 6949.56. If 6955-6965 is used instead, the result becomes 6955.97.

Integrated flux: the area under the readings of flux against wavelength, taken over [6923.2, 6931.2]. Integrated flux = 131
